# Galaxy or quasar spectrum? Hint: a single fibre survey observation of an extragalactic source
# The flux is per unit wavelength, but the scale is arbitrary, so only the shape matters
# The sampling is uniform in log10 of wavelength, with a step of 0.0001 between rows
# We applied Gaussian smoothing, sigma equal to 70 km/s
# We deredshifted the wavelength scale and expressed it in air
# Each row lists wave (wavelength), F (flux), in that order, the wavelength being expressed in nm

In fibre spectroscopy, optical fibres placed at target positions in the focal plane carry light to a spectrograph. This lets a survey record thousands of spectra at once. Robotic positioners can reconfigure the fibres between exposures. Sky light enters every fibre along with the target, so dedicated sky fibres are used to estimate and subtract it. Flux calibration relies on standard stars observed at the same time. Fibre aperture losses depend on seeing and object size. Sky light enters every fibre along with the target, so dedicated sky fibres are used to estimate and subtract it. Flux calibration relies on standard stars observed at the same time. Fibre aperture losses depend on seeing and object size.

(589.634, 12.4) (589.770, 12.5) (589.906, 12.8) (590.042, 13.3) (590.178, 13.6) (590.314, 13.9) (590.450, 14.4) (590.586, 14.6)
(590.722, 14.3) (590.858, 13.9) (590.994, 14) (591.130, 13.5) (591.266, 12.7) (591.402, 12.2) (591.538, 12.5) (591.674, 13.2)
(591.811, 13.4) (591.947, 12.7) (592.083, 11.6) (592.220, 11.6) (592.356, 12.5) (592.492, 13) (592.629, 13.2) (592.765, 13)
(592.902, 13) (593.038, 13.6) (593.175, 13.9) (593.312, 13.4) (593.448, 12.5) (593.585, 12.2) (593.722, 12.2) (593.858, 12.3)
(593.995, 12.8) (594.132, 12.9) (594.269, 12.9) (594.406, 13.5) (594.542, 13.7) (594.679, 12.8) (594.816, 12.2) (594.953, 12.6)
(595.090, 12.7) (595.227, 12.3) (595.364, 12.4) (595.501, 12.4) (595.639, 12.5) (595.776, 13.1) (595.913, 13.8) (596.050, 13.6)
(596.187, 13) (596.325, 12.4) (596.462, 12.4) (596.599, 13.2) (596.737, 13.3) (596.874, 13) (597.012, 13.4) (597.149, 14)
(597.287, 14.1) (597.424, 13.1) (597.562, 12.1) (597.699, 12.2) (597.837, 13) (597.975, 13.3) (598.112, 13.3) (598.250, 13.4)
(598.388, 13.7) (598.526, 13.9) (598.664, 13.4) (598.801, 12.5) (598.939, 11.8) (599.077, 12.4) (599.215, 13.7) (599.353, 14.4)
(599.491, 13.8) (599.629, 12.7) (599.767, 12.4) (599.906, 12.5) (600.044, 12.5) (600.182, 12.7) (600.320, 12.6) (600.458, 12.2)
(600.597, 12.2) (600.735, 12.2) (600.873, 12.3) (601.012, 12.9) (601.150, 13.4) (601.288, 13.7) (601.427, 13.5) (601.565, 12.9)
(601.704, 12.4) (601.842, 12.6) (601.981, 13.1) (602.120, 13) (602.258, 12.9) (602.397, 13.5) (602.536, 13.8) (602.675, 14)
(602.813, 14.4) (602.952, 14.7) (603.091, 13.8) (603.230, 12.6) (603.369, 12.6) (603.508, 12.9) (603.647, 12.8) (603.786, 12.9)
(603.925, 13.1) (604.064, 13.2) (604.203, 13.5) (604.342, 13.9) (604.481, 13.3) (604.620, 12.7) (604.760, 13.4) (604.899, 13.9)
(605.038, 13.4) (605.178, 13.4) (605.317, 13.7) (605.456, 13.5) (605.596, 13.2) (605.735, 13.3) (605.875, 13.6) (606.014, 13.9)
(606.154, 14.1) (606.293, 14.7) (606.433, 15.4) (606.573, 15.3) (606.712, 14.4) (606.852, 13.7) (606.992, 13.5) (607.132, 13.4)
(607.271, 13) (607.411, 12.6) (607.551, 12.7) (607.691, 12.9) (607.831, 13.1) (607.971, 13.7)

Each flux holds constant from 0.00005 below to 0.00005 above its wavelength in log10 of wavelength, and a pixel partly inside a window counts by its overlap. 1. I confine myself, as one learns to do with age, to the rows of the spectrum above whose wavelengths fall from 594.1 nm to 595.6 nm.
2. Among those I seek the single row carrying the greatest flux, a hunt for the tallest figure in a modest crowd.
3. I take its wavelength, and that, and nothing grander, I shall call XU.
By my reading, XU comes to 594.542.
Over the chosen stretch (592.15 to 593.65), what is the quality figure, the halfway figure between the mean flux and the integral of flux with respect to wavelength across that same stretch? 16.1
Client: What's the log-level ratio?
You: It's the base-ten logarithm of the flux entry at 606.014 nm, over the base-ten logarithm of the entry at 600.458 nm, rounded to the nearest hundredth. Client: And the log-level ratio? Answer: 1.05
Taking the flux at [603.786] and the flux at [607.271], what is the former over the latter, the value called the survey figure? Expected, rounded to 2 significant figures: 0.99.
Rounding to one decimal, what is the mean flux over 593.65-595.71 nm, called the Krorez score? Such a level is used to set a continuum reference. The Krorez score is 12.7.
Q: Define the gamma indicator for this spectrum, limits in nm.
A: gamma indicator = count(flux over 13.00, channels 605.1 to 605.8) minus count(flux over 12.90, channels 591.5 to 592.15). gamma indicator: 3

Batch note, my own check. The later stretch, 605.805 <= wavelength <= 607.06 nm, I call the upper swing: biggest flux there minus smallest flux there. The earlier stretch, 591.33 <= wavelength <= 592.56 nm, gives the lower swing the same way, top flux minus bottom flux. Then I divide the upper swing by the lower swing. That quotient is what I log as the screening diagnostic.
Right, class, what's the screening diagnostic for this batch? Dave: 1.1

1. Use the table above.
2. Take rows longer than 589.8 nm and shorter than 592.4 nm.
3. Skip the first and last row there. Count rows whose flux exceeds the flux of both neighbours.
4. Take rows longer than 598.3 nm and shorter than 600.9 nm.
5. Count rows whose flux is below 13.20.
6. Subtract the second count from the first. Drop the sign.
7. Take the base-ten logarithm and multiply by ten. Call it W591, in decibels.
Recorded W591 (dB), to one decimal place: 10.0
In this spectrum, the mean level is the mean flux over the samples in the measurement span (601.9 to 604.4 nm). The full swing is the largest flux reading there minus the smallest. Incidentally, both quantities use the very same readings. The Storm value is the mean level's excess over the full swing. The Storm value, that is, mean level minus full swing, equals 11.3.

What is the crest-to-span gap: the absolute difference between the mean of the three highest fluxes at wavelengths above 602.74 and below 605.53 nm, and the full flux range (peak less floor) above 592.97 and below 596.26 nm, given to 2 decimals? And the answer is 12.63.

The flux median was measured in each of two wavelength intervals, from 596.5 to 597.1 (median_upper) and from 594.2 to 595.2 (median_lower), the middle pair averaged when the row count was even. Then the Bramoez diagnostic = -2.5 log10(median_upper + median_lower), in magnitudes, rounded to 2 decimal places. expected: -3.54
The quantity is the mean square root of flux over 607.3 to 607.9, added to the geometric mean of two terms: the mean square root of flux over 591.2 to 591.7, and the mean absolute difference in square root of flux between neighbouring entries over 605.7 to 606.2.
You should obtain 3.94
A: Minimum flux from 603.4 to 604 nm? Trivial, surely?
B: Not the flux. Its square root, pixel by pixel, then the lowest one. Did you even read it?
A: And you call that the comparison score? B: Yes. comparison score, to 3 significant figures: 3.58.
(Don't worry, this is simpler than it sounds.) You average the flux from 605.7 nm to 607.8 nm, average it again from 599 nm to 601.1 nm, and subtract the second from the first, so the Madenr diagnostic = 1.0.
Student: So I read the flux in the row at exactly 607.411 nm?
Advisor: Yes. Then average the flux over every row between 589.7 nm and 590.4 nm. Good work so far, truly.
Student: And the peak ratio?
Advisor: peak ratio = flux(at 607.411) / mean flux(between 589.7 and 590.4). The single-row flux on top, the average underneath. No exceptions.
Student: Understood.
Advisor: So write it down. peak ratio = 0.95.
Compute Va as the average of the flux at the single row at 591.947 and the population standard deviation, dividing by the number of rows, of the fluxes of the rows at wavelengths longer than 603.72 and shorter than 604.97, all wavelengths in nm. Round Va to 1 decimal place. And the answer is 6.5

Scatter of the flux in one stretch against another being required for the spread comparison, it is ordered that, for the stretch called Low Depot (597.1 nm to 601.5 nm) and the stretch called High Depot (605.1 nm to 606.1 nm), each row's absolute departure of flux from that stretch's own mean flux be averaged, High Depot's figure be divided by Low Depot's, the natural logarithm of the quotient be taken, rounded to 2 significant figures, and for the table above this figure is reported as -1.2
